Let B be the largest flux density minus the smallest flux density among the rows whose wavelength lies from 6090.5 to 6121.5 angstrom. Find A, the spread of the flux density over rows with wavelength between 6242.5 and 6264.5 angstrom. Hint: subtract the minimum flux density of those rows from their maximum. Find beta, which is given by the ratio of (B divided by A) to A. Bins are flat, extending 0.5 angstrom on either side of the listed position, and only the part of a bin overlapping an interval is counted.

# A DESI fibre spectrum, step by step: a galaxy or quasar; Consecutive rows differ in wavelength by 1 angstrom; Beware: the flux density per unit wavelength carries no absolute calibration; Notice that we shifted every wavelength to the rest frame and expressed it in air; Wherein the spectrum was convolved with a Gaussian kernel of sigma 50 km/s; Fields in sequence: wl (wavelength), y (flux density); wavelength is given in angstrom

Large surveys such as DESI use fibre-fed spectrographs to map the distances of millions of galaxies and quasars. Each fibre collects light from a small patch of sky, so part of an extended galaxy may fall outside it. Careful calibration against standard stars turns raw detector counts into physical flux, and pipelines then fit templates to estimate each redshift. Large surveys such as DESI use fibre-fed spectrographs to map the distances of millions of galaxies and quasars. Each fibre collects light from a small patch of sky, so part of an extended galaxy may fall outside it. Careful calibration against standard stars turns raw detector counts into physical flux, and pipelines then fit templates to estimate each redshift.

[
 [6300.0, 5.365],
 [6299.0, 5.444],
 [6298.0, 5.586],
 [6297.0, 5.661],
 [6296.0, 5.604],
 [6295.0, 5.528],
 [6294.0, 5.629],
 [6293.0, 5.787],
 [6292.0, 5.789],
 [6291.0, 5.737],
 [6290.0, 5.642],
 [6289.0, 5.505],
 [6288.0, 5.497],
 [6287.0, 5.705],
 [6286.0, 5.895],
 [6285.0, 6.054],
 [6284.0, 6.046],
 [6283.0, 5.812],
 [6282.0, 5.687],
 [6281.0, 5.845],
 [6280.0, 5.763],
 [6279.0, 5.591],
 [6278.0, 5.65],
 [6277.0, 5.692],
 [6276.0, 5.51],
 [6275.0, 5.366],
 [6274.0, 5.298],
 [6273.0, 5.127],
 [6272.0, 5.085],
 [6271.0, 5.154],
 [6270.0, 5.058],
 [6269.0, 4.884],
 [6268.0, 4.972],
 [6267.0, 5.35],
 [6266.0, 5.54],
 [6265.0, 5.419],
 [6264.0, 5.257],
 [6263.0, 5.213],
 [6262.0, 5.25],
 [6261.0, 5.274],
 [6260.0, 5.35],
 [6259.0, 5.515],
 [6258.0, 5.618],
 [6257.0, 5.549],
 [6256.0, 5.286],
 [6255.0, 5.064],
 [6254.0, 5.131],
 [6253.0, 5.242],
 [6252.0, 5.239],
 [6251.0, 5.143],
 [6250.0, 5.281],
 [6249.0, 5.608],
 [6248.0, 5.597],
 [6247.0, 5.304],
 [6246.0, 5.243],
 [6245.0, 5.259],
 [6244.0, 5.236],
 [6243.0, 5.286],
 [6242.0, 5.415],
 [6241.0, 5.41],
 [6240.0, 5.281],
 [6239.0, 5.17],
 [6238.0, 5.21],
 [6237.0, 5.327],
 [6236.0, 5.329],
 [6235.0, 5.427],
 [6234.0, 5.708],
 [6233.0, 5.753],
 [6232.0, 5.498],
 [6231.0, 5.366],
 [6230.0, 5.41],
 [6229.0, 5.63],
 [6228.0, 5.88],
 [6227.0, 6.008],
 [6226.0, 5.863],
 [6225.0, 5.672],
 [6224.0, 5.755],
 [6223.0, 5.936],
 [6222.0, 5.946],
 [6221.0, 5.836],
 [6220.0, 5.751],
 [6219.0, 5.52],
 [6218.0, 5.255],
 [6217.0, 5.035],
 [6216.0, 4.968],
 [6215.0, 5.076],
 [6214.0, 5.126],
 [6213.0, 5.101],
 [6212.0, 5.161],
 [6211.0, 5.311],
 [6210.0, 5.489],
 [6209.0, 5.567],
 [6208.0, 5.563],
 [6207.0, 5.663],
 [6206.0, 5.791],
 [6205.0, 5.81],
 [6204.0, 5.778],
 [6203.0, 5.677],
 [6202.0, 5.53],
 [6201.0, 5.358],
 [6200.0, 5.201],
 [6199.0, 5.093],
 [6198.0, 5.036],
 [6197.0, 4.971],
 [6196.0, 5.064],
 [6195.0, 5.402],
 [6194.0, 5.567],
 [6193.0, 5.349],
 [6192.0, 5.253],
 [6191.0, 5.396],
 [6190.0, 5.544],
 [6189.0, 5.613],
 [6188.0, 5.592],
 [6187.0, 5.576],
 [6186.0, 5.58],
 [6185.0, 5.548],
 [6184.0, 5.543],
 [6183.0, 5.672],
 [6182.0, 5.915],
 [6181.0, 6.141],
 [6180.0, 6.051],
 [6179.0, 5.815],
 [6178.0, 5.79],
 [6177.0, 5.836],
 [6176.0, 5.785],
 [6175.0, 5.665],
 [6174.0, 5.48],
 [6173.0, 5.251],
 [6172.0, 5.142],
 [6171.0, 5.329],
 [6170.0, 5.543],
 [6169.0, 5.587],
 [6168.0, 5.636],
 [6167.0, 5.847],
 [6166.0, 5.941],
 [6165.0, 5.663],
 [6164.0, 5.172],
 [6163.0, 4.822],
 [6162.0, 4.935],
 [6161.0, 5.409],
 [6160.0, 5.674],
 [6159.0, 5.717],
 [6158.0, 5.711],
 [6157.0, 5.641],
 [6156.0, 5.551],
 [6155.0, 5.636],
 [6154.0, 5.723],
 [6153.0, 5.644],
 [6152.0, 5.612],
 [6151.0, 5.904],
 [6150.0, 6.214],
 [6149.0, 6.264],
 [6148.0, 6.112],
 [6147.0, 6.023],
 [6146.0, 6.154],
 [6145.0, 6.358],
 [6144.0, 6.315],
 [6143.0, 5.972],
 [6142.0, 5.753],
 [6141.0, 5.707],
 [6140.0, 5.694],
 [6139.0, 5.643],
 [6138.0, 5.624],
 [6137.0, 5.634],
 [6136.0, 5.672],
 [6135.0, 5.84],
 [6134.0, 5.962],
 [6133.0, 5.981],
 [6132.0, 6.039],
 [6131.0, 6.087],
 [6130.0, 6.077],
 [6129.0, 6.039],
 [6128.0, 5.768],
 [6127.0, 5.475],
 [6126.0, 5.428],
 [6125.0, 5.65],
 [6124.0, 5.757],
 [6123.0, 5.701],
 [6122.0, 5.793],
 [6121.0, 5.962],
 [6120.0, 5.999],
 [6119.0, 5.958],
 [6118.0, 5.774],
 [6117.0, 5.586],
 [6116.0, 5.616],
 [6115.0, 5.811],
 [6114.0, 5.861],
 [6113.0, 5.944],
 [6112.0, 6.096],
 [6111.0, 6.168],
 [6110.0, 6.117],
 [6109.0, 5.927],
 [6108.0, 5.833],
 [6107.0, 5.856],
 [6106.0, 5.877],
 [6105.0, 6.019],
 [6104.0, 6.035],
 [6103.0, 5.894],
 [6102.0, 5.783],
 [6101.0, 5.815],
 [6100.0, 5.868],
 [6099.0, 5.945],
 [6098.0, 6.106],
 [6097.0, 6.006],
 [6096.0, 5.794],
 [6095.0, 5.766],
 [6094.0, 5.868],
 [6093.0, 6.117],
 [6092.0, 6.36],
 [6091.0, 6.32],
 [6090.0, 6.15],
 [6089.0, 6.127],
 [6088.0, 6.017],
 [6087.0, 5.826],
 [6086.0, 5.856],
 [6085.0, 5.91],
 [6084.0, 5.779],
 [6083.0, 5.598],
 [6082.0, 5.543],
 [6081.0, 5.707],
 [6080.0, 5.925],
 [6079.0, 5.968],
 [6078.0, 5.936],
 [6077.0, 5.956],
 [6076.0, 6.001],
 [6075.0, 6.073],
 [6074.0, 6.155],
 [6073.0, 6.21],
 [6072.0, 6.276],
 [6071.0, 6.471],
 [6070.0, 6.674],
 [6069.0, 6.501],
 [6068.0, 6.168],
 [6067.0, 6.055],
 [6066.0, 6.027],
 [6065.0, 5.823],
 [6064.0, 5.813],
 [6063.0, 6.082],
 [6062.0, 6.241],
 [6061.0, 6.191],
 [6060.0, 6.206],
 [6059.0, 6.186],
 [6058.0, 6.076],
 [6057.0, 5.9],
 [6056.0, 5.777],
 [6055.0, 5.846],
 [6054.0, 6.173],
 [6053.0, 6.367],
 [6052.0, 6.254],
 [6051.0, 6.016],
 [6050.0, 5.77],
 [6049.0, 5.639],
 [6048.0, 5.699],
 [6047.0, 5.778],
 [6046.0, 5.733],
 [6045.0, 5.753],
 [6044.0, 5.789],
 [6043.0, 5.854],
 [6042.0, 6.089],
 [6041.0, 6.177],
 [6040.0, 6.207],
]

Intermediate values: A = 0.55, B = 0.8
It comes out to 2.5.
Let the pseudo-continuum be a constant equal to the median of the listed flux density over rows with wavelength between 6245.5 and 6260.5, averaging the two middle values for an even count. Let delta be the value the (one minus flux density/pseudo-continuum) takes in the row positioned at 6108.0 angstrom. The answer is -0.103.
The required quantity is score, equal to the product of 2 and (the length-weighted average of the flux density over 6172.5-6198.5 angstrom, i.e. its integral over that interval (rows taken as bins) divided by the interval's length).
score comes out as 11.1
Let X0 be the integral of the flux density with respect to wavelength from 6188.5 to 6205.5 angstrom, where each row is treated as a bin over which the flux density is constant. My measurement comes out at 92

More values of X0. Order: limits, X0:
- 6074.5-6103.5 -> 172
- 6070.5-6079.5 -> 55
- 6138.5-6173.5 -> 199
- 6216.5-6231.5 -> 85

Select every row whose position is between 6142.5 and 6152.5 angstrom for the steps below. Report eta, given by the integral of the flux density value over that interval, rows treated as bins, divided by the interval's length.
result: 6.09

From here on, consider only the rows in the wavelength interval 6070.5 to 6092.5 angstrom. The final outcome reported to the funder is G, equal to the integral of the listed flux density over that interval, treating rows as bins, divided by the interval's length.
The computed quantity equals 6.01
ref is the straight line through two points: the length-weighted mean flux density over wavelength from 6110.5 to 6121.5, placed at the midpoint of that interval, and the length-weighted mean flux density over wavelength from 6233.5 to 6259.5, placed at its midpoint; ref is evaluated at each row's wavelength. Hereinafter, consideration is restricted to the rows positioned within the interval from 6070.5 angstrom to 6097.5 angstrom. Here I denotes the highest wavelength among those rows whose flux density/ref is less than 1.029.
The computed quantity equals 6097.0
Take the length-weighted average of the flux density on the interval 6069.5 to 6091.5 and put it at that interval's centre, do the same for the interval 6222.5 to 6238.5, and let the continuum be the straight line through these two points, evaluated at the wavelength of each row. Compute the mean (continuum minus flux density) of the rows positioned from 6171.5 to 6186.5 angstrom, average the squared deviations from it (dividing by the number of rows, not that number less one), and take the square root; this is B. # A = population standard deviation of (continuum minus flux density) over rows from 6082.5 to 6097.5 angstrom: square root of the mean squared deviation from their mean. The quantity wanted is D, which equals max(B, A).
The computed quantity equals 0.267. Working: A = 0.212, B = 0.27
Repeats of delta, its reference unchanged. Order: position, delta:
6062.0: -0.181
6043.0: -0.107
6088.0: -0.138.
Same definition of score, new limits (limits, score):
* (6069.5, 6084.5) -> 12.0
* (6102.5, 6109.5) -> 11.8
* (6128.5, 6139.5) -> 11.7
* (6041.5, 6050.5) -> 11.6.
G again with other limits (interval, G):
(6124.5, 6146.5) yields 5.86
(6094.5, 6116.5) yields 5.92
